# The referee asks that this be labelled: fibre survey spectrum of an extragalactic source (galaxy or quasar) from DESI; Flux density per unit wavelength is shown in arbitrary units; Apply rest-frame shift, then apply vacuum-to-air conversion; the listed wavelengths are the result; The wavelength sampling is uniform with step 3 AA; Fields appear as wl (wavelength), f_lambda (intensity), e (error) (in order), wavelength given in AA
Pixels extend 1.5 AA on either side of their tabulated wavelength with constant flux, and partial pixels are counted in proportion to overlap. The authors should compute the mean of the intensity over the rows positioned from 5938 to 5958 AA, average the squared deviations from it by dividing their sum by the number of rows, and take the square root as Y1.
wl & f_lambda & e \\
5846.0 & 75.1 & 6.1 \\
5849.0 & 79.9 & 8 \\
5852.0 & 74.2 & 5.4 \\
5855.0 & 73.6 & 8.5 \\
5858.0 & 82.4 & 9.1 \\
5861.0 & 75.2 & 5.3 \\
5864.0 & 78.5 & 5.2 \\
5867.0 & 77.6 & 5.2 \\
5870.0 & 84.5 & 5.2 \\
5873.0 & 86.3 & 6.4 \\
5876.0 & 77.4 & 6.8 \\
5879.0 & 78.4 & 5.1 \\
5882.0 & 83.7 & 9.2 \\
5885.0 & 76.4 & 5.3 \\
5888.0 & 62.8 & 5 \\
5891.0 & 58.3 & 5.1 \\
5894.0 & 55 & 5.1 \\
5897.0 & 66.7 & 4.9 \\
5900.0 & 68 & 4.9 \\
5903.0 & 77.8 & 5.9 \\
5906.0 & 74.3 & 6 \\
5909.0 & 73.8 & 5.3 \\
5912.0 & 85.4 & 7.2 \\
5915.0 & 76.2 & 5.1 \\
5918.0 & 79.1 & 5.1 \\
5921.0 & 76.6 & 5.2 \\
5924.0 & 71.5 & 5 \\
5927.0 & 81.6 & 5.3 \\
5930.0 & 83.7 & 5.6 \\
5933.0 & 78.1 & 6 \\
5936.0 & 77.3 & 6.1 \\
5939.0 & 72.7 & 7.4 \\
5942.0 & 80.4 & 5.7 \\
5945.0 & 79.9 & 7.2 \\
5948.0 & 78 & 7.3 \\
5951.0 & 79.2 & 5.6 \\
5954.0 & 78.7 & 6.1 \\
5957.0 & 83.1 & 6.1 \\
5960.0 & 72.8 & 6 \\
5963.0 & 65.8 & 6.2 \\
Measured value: 2.9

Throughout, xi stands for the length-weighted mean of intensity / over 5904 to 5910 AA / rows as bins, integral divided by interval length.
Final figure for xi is 74.4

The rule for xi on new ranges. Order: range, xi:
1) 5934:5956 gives 78.1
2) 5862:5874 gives 81.3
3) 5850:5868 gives 77.0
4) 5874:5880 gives 78.6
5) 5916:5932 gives 78.4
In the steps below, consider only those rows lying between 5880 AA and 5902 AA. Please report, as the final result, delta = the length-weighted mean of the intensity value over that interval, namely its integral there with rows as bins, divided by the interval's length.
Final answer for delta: 68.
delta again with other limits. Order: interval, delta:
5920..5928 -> 76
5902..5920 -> 78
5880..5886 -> 80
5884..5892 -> 66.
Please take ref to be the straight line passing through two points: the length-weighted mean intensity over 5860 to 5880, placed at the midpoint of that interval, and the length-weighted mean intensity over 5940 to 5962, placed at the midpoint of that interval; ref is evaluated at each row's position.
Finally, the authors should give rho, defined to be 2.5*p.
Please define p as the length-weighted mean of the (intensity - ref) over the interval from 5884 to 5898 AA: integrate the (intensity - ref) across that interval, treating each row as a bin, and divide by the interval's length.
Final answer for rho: -40.5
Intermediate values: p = -16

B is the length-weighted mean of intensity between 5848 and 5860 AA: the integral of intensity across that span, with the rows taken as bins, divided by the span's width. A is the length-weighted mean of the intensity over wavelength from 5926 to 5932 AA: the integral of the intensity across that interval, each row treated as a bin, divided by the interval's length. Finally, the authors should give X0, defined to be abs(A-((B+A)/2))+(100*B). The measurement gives 7735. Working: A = 82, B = 77.3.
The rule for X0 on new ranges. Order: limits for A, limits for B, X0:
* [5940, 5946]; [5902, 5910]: 7526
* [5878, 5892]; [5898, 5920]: 7618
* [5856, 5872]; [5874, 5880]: 7856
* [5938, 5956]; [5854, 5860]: 7813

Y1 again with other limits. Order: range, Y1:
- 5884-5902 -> 7.0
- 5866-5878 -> 4.0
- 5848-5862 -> 3.5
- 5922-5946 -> 4.0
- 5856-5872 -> 3.4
